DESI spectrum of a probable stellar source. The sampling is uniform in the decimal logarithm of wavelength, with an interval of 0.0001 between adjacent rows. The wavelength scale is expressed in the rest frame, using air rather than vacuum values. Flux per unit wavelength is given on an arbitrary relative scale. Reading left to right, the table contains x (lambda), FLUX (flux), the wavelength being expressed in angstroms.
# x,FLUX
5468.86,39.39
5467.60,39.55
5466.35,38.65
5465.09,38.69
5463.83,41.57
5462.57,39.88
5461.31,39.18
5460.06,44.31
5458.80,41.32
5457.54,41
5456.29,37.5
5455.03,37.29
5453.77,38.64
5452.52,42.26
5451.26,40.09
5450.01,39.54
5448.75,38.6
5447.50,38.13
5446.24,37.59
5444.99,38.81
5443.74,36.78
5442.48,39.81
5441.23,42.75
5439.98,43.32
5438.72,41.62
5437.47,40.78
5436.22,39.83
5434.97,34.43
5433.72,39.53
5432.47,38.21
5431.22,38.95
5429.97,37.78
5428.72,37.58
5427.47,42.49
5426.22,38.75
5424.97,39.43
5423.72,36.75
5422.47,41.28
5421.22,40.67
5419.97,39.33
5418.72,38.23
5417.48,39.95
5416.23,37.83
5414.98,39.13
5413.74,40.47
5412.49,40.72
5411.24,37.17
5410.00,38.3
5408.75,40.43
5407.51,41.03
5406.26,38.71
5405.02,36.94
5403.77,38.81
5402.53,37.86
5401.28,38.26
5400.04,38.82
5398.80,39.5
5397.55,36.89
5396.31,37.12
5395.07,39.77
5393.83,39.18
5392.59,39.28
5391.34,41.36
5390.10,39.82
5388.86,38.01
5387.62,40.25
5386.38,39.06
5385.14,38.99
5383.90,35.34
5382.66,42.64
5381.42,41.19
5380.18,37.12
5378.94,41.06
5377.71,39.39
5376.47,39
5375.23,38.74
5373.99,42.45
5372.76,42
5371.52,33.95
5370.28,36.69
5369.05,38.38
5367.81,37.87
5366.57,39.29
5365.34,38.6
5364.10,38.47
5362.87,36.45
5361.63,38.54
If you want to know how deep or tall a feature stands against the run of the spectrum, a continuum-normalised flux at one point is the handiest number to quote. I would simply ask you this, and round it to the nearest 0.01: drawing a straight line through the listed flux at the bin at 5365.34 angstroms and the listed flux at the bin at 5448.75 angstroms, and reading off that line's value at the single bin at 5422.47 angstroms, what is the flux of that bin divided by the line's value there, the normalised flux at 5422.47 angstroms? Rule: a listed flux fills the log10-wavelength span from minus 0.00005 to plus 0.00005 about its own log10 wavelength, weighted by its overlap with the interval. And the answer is 1.07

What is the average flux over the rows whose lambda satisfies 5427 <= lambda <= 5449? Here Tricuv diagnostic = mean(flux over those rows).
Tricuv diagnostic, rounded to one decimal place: 39.3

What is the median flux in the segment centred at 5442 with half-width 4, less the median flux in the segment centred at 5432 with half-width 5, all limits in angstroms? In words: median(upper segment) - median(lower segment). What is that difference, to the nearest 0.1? 2.1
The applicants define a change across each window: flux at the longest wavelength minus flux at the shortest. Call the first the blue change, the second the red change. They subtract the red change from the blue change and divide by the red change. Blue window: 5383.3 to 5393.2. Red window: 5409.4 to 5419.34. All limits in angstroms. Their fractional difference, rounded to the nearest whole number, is -57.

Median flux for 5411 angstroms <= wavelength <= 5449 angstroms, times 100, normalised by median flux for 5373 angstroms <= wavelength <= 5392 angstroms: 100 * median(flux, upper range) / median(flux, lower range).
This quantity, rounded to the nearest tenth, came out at 99.3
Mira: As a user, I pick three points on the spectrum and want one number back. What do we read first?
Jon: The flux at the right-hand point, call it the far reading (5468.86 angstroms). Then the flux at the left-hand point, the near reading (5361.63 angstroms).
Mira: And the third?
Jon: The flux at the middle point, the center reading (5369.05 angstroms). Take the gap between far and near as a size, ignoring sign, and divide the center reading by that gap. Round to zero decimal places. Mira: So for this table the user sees 45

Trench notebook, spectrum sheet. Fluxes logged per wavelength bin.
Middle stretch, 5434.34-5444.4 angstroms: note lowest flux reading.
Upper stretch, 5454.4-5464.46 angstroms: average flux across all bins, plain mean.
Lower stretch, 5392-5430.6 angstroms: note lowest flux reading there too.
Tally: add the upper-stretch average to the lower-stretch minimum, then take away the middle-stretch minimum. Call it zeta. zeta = 42.6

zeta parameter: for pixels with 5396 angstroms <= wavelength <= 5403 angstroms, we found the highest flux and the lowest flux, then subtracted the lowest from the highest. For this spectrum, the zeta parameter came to 2.6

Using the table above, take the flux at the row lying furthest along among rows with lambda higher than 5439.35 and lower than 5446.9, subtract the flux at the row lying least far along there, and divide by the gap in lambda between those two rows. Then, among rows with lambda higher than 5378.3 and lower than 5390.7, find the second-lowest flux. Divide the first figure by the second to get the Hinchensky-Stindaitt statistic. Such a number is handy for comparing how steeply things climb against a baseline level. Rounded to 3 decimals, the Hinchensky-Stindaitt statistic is -0.025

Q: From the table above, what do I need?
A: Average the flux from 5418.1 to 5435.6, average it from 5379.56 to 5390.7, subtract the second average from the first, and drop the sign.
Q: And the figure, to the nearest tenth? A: 0.3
